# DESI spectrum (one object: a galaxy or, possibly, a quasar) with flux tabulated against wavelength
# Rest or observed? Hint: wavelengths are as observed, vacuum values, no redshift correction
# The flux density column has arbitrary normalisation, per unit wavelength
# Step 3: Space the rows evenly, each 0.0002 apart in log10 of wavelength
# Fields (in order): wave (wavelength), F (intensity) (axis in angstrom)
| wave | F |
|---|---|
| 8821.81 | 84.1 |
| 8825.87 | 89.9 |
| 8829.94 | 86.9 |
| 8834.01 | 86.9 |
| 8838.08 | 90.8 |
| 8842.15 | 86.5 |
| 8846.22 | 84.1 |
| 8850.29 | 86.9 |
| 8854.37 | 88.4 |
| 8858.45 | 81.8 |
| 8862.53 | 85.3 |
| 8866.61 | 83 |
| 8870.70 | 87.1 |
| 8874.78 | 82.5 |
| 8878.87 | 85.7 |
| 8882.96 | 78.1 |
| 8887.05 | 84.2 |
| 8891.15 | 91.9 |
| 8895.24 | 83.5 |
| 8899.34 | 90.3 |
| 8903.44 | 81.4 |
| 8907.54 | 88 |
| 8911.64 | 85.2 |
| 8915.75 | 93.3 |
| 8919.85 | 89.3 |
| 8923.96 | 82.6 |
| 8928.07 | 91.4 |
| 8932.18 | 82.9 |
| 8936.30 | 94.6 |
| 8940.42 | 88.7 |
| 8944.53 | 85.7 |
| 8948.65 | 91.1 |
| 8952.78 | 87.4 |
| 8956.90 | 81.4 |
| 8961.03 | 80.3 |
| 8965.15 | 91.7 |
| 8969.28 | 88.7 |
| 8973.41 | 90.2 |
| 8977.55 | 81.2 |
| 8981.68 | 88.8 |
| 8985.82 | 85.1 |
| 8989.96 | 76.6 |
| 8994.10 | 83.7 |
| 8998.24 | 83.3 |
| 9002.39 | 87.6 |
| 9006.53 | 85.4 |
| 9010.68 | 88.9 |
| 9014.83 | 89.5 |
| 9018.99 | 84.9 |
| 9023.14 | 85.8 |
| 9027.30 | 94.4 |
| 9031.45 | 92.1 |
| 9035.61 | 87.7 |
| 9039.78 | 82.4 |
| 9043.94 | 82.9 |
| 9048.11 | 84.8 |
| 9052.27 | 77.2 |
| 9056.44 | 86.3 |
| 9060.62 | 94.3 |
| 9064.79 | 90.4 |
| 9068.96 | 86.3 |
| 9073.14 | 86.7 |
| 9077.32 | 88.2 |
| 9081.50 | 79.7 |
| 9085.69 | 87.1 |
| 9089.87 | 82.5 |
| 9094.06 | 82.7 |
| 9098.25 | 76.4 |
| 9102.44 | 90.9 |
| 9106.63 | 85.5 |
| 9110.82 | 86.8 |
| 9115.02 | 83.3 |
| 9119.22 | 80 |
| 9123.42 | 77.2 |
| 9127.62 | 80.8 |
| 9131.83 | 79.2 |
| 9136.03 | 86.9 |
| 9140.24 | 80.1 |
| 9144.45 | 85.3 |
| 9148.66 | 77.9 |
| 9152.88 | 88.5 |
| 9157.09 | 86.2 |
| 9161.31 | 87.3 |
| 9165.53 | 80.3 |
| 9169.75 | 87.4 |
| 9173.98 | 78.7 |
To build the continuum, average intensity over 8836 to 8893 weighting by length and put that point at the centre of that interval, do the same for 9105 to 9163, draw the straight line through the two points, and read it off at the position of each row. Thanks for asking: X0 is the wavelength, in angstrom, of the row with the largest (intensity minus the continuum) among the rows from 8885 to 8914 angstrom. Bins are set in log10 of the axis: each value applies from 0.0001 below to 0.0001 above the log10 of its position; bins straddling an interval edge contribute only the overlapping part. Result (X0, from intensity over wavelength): 8891.15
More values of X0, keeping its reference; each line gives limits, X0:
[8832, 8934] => 8915.75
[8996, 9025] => 9014.83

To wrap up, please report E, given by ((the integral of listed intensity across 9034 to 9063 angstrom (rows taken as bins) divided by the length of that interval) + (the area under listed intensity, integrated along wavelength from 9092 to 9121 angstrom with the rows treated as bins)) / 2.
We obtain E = 1256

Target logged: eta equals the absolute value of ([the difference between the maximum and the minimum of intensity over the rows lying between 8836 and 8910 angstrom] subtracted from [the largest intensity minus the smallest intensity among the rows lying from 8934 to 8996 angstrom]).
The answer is 4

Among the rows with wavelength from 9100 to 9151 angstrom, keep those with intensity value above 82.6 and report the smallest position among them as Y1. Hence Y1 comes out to 9102.44 angstrom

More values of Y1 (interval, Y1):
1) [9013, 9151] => 9014.83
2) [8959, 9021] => 8965.15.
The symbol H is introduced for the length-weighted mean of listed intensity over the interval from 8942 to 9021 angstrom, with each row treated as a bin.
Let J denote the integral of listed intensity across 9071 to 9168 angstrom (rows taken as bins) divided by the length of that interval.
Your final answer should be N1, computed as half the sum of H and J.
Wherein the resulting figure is 84.7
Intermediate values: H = 85.9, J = 83.5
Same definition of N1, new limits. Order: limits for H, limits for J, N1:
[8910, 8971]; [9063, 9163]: 85.8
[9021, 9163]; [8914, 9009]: 85.7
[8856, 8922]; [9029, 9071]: 86.1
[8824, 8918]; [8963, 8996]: 86.0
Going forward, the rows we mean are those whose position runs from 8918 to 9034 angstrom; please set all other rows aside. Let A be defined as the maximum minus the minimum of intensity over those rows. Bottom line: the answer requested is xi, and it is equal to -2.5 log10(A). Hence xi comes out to -3.1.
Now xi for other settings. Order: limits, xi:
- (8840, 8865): -2.0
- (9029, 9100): -3.1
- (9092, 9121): -2.9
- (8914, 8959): -2.8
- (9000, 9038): -2.4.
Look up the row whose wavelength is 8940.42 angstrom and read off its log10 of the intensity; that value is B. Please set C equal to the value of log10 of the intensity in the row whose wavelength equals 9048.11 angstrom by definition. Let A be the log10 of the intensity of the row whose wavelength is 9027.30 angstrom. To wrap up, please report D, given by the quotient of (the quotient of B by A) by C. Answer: 0.511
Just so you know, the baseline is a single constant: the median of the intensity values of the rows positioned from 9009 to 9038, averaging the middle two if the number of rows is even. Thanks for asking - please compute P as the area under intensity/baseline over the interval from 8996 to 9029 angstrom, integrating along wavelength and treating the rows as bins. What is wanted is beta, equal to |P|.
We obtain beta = 32.4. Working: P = 32.4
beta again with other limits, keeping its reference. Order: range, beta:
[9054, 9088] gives 33.4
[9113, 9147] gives 31.2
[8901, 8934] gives 32.2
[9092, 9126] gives 31.7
